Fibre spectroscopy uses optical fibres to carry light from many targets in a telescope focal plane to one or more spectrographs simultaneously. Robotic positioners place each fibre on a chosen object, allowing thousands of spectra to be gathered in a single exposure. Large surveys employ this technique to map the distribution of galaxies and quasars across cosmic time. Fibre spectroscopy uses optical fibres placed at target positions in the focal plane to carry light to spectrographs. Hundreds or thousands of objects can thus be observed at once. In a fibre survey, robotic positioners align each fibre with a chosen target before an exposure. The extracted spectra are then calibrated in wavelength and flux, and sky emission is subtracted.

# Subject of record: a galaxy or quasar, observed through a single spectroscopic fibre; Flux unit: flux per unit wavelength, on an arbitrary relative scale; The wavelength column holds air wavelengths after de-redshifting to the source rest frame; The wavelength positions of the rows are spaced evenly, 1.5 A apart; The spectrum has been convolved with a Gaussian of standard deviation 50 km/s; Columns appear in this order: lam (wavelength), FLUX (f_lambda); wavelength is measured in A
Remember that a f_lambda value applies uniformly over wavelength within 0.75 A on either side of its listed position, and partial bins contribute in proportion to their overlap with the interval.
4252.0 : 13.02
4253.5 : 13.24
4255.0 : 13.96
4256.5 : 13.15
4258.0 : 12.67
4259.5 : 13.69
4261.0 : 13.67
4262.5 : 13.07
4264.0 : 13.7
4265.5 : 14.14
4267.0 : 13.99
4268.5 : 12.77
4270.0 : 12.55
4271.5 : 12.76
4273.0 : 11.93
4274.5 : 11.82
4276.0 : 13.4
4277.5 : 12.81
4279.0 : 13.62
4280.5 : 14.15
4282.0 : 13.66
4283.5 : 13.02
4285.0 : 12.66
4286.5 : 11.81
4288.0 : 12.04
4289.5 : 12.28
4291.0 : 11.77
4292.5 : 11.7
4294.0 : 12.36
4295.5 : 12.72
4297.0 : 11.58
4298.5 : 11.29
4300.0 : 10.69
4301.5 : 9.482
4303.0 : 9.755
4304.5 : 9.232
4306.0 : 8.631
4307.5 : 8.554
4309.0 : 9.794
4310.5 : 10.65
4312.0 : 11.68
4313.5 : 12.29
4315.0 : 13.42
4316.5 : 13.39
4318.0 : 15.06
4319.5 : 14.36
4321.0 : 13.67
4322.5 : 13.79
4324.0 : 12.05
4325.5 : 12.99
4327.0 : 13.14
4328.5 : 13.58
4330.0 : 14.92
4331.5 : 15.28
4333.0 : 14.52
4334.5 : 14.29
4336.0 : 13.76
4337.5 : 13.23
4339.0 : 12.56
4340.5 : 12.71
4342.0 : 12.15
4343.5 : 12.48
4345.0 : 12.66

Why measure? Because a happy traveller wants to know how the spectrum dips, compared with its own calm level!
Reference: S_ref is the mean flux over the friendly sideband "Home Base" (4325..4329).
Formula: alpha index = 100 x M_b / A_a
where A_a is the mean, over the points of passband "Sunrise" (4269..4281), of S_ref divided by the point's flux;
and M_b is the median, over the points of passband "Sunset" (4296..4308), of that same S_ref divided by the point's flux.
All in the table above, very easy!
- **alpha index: 133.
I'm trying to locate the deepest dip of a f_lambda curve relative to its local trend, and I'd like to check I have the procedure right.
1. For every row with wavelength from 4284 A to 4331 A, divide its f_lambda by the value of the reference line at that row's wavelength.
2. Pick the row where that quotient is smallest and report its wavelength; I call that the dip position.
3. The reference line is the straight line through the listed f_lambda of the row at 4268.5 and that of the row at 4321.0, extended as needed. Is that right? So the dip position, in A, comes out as 4307.5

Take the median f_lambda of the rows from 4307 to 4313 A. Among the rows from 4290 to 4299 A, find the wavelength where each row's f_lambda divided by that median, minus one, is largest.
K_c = 4295.5 A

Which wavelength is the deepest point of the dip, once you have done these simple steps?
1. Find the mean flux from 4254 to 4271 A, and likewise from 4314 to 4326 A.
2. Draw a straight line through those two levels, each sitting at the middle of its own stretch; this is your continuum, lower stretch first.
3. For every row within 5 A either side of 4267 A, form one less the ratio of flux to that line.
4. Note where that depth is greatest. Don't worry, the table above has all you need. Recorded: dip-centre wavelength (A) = 4270.0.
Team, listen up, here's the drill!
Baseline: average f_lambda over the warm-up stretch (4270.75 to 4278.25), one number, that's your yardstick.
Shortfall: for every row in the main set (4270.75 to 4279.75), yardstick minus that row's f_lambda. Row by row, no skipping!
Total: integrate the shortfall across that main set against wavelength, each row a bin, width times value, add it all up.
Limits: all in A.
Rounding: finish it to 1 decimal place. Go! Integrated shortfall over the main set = -1.6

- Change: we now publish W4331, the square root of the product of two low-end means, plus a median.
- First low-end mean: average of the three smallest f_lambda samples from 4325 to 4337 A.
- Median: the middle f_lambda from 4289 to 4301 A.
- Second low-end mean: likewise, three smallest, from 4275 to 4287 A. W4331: 24.6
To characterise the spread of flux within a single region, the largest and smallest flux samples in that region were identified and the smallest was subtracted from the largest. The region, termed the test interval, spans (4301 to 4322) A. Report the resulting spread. 6.51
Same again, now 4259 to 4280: 2.32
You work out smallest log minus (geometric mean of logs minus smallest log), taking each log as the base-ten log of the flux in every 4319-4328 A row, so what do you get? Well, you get 1.04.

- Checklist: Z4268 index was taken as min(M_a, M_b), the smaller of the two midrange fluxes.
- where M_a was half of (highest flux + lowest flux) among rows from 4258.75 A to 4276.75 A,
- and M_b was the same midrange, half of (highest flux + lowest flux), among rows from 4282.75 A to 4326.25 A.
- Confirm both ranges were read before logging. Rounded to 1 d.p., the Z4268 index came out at 11.8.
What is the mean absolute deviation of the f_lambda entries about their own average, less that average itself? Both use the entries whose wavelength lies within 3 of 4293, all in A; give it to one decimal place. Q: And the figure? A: -11.7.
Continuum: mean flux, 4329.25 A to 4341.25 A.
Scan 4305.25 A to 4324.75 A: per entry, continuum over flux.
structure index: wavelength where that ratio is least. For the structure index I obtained 4318.0 A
